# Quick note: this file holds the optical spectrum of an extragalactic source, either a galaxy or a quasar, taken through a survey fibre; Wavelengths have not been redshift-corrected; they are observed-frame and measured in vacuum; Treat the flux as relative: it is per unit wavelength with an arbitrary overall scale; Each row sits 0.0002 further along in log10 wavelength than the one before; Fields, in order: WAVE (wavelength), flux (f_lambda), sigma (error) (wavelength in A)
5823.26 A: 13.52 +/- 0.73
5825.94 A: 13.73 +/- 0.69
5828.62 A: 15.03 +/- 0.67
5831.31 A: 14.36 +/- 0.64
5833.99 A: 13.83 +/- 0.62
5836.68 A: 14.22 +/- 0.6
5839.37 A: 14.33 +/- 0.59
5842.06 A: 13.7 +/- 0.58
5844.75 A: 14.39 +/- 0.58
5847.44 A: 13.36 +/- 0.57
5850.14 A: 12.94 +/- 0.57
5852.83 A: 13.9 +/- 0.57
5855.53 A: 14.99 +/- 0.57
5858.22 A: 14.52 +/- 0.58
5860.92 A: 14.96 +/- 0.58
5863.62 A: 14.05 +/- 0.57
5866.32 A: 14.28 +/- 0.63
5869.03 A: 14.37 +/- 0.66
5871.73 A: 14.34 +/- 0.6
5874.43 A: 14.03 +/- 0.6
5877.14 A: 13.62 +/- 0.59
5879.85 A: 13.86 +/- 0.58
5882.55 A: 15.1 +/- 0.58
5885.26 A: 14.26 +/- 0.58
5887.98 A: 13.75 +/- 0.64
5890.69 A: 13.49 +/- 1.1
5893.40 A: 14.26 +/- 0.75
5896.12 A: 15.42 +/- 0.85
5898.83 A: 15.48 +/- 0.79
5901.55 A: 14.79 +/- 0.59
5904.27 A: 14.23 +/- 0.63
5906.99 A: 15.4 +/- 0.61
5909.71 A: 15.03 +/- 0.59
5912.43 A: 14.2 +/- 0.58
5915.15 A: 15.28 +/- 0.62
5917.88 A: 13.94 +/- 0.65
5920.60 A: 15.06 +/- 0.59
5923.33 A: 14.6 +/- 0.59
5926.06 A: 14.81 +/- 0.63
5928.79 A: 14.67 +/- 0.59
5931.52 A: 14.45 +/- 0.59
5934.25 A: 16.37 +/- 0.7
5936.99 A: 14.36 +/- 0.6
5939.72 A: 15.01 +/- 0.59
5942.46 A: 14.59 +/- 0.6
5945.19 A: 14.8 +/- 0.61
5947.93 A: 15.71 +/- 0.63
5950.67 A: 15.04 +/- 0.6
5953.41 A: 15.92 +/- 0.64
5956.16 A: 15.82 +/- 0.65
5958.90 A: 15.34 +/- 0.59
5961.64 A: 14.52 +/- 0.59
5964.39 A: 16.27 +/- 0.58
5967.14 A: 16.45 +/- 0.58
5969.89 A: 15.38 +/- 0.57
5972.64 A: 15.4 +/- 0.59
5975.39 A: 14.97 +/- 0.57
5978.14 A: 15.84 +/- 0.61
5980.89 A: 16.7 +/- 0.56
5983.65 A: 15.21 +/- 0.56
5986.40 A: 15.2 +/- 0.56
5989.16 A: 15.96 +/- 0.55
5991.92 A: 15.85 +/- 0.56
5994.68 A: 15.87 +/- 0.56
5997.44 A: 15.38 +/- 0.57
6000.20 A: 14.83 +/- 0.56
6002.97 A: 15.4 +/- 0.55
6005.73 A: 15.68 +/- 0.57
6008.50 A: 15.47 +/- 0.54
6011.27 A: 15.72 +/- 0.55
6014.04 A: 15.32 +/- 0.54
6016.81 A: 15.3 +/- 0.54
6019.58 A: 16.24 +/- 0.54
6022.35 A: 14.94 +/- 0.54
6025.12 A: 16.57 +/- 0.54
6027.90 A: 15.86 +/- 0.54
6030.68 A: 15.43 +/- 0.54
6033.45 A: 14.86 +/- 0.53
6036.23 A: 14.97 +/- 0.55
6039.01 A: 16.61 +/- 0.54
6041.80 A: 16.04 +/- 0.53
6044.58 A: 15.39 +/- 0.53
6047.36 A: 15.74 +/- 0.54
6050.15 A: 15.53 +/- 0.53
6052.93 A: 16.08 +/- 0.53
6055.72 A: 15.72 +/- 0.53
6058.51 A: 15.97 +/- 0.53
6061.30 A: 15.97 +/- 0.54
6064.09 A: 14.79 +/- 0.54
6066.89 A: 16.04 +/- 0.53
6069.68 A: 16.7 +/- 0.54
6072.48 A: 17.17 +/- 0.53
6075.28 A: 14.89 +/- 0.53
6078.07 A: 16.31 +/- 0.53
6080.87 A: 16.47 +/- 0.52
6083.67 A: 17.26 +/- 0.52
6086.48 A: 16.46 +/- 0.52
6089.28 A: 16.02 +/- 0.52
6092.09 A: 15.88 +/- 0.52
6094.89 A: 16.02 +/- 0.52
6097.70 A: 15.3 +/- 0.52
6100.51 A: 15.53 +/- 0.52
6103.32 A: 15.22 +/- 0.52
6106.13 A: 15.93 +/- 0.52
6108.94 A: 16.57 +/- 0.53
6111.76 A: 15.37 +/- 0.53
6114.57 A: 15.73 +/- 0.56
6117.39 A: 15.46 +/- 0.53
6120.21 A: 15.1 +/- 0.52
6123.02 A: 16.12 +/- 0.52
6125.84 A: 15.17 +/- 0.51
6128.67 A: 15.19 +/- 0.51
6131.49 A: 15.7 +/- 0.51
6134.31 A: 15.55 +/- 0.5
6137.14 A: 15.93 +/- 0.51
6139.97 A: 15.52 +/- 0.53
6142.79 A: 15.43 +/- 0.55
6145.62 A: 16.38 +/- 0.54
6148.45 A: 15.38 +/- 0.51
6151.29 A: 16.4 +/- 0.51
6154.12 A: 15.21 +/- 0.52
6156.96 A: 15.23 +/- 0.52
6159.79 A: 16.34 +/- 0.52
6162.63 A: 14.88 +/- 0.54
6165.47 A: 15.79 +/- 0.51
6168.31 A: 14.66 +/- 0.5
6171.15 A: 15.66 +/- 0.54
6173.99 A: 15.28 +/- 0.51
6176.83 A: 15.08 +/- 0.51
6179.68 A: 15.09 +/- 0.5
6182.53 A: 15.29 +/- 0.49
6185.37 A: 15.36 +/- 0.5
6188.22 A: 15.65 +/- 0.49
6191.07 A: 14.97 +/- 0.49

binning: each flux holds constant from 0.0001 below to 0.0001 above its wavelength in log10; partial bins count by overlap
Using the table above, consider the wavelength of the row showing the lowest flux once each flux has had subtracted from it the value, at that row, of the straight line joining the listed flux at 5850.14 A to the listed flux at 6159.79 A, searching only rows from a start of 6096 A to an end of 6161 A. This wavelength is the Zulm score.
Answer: 6156.96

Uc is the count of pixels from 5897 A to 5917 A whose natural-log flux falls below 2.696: 3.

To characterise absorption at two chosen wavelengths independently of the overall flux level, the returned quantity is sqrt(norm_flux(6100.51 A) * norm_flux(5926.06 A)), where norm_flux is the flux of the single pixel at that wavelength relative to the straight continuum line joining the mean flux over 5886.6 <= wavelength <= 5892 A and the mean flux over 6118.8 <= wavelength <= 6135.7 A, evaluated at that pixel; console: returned 1.041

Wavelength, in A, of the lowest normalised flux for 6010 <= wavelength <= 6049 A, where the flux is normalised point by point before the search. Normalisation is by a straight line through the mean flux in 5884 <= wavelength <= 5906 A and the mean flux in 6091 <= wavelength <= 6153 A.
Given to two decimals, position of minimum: 6033.45 A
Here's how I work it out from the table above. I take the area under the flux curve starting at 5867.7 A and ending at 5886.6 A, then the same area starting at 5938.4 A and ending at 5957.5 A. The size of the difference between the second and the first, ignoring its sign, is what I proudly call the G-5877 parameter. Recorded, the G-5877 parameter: 23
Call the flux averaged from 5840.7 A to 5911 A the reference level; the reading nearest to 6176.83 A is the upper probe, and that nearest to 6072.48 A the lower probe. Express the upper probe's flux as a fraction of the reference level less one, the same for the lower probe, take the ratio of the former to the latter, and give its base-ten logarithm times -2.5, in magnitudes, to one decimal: 1.4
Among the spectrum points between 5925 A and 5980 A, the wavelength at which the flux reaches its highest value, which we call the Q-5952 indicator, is 5967.14 A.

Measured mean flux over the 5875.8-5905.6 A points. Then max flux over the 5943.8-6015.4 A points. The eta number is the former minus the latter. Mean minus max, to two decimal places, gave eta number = -2.31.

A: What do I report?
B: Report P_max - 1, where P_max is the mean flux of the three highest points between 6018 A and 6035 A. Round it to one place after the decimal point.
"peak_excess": 15.2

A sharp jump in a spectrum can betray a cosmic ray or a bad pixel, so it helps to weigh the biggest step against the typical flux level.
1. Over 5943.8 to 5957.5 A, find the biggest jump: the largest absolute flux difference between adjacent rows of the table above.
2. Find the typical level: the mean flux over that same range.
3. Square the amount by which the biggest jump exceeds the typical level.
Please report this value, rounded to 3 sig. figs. 212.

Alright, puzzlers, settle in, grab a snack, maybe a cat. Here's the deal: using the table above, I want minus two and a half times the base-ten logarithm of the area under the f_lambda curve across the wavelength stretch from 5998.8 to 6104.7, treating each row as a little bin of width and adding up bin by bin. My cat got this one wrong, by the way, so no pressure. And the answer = -8.1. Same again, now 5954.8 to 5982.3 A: -6.6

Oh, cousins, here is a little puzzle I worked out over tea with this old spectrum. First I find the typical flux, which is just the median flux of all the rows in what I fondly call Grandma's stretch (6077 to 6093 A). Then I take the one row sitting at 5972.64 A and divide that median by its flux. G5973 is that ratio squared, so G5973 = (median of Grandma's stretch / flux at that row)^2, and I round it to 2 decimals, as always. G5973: 1.13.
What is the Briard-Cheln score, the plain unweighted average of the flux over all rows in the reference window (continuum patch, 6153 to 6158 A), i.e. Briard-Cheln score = 15.2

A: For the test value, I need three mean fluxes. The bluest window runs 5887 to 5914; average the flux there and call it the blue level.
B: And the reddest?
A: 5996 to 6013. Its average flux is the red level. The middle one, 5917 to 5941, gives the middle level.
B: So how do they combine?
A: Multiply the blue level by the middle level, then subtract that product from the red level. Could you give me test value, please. -201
